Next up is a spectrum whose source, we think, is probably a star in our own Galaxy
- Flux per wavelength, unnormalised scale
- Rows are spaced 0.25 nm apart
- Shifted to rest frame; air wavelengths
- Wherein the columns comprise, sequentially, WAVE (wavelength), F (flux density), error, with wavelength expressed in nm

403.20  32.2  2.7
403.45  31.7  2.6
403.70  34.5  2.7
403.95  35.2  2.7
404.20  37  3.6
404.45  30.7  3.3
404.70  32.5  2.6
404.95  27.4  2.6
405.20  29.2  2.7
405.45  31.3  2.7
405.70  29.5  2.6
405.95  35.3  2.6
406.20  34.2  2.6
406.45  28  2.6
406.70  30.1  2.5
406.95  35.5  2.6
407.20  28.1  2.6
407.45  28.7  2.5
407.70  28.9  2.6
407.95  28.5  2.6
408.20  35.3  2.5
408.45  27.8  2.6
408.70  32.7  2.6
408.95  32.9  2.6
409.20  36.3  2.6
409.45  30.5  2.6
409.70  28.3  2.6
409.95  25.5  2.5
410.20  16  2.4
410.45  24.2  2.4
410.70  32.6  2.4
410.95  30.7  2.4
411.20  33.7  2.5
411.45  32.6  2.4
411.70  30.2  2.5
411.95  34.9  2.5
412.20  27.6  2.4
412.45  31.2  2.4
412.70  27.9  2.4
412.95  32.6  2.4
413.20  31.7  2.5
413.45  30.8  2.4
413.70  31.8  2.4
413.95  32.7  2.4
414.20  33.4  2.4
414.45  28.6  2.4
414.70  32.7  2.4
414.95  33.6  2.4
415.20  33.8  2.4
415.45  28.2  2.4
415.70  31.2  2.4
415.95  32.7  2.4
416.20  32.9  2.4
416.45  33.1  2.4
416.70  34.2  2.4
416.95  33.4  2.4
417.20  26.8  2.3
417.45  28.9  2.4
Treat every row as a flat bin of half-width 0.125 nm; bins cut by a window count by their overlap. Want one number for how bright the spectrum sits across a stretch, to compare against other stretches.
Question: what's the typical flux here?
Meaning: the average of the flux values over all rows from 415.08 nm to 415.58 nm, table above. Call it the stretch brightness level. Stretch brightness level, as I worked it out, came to 31.0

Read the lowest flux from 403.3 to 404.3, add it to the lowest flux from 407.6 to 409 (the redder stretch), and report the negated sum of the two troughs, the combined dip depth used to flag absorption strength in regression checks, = -59.5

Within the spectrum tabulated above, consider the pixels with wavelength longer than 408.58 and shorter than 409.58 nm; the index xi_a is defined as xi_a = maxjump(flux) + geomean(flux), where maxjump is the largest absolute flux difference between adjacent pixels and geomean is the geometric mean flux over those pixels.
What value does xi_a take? 38.8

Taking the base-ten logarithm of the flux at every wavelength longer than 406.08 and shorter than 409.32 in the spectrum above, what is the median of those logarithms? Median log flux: 1.479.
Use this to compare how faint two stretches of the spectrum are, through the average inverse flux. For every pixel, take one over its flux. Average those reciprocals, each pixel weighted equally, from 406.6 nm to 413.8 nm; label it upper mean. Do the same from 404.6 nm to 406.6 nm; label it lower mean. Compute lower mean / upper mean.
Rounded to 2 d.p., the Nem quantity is 0.96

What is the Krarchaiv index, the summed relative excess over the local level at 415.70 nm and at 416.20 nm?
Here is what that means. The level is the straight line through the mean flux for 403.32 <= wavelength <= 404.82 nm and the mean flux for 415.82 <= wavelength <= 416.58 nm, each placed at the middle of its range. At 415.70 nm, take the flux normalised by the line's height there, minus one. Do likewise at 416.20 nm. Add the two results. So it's -0.05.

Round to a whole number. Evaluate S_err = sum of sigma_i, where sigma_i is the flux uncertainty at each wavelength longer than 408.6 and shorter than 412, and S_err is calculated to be 35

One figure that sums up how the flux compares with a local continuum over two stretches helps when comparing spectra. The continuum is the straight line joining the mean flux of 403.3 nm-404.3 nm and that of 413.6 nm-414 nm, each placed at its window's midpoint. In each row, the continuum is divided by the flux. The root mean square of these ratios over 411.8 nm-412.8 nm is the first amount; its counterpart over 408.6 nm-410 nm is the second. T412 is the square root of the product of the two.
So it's 1.09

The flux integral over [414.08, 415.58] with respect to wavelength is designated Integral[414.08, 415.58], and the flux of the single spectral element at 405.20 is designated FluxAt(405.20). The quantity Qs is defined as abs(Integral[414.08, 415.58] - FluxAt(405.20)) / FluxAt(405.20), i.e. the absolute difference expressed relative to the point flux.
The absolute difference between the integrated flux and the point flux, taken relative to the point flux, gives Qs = 0.63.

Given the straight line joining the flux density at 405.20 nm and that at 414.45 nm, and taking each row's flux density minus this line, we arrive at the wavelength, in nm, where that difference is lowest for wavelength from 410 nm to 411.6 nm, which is 410.20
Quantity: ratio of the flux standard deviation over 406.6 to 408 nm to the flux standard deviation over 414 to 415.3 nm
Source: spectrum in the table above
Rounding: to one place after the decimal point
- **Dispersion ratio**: 1.3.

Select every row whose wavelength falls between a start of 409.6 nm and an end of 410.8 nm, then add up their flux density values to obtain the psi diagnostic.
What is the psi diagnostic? 127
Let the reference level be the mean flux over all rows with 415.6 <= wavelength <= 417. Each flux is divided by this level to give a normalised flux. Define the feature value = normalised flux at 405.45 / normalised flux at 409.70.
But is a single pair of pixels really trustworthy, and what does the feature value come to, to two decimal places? 1.11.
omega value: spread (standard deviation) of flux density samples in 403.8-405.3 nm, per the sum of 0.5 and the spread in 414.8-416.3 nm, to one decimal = 1.4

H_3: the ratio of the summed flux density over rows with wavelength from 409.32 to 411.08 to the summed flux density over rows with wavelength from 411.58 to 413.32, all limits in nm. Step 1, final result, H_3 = 0.87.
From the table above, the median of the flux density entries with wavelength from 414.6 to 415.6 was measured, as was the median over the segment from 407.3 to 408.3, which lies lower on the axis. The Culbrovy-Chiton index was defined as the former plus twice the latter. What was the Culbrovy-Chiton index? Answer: 91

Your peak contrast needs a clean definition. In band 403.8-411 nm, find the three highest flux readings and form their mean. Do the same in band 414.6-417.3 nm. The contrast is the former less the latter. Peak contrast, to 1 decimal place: 2.4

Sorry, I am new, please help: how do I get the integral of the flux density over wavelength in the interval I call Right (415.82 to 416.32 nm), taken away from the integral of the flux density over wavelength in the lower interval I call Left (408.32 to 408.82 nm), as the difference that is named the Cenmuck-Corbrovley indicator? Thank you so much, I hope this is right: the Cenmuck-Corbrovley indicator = -1.3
